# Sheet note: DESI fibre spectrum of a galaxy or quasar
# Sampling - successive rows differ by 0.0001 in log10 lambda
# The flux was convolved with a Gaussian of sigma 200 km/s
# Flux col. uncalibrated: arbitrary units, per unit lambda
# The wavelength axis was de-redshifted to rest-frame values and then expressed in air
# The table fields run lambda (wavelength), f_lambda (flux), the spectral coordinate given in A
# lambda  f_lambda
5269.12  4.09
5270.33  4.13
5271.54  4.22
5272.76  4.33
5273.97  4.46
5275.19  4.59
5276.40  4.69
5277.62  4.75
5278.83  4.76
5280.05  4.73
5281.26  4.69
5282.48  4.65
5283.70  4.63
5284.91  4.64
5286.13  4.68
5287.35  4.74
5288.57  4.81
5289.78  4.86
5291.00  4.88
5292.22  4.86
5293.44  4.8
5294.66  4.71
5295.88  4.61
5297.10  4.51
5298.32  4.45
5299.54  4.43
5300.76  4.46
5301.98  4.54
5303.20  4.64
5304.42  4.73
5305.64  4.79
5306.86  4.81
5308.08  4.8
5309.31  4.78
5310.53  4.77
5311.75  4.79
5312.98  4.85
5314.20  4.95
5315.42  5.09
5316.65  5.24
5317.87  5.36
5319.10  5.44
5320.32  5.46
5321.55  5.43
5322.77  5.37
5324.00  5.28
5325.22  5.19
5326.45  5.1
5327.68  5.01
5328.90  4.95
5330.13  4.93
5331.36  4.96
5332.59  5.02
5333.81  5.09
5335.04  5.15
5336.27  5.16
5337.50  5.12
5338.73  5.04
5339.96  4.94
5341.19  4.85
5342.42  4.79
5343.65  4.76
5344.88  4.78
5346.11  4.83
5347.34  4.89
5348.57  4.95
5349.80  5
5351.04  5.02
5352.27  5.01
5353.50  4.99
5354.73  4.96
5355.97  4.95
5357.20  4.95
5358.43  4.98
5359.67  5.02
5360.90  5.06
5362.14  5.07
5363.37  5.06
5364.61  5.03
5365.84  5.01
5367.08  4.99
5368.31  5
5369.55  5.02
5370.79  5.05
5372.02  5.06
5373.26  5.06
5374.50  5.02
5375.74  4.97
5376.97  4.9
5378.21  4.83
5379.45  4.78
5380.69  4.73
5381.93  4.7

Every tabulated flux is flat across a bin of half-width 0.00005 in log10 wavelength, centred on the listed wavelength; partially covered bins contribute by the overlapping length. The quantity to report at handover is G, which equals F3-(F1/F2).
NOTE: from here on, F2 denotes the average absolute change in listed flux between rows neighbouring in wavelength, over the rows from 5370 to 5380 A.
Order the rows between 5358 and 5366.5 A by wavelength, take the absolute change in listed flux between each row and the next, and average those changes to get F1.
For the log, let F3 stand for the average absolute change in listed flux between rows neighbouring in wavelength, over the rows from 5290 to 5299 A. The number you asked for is -0.53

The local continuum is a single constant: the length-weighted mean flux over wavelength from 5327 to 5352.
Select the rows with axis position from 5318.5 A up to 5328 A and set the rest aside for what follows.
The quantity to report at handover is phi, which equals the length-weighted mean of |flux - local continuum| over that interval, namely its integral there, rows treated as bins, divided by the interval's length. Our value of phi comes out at 0.33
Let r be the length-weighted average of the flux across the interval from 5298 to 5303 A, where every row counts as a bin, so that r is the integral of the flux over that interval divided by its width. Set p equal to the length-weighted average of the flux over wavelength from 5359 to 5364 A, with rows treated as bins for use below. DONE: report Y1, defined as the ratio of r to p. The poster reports 0.89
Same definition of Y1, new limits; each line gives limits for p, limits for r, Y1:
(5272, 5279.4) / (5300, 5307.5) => 1.02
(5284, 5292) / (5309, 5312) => 1.00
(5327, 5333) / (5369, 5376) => 1.01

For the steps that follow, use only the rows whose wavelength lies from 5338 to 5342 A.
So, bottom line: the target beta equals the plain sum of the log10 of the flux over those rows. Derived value 2.08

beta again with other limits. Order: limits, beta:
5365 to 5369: 2.10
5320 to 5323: 2.20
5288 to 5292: 2.06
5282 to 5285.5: 2.00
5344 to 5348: 2.05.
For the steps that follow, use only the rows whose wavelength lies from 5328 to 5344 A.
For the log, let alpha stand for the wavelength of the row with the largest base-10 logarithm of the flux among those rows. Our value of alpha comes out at 5336.27 A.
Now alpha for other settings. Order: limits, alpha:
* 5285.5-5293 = 5291.00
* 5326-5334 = 5326.45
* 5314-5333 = 5320.32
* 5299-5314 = 5312.98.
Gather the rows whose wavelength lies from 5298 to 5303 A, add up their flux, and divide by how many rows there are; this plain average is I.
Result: 4.47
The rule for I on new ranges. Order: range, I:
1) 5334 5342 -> 5.04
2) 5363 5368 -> 5.02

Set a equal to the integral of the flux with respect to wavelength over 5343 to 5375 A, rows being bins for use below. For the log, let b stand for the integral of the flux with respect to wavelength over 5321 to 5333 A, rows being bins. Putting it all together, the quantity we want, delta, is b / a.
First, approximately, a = 159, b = 61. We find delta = 0.4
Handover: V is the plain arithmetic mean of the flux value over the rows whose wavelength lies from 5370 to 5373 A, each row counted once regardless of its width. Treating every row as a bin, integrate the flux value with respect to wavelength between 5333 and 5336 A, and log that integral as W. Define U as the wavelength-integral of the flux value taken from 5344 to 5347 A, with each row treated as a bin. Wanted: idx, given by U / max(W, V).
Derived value 0.94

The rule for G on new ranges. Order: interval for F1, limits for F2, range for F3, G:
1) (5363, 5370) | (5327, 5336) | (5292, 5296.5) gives -0.32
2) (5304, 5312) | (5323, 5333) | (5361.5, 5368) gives -0.35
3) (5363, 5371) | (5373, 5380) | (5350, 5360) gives -0.37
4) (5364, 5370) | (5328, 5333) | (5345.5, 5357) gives -0.44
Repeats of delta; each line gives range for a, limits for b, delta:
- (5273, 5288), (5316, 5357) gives 3.0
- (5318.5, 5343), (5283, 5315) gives 1.2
